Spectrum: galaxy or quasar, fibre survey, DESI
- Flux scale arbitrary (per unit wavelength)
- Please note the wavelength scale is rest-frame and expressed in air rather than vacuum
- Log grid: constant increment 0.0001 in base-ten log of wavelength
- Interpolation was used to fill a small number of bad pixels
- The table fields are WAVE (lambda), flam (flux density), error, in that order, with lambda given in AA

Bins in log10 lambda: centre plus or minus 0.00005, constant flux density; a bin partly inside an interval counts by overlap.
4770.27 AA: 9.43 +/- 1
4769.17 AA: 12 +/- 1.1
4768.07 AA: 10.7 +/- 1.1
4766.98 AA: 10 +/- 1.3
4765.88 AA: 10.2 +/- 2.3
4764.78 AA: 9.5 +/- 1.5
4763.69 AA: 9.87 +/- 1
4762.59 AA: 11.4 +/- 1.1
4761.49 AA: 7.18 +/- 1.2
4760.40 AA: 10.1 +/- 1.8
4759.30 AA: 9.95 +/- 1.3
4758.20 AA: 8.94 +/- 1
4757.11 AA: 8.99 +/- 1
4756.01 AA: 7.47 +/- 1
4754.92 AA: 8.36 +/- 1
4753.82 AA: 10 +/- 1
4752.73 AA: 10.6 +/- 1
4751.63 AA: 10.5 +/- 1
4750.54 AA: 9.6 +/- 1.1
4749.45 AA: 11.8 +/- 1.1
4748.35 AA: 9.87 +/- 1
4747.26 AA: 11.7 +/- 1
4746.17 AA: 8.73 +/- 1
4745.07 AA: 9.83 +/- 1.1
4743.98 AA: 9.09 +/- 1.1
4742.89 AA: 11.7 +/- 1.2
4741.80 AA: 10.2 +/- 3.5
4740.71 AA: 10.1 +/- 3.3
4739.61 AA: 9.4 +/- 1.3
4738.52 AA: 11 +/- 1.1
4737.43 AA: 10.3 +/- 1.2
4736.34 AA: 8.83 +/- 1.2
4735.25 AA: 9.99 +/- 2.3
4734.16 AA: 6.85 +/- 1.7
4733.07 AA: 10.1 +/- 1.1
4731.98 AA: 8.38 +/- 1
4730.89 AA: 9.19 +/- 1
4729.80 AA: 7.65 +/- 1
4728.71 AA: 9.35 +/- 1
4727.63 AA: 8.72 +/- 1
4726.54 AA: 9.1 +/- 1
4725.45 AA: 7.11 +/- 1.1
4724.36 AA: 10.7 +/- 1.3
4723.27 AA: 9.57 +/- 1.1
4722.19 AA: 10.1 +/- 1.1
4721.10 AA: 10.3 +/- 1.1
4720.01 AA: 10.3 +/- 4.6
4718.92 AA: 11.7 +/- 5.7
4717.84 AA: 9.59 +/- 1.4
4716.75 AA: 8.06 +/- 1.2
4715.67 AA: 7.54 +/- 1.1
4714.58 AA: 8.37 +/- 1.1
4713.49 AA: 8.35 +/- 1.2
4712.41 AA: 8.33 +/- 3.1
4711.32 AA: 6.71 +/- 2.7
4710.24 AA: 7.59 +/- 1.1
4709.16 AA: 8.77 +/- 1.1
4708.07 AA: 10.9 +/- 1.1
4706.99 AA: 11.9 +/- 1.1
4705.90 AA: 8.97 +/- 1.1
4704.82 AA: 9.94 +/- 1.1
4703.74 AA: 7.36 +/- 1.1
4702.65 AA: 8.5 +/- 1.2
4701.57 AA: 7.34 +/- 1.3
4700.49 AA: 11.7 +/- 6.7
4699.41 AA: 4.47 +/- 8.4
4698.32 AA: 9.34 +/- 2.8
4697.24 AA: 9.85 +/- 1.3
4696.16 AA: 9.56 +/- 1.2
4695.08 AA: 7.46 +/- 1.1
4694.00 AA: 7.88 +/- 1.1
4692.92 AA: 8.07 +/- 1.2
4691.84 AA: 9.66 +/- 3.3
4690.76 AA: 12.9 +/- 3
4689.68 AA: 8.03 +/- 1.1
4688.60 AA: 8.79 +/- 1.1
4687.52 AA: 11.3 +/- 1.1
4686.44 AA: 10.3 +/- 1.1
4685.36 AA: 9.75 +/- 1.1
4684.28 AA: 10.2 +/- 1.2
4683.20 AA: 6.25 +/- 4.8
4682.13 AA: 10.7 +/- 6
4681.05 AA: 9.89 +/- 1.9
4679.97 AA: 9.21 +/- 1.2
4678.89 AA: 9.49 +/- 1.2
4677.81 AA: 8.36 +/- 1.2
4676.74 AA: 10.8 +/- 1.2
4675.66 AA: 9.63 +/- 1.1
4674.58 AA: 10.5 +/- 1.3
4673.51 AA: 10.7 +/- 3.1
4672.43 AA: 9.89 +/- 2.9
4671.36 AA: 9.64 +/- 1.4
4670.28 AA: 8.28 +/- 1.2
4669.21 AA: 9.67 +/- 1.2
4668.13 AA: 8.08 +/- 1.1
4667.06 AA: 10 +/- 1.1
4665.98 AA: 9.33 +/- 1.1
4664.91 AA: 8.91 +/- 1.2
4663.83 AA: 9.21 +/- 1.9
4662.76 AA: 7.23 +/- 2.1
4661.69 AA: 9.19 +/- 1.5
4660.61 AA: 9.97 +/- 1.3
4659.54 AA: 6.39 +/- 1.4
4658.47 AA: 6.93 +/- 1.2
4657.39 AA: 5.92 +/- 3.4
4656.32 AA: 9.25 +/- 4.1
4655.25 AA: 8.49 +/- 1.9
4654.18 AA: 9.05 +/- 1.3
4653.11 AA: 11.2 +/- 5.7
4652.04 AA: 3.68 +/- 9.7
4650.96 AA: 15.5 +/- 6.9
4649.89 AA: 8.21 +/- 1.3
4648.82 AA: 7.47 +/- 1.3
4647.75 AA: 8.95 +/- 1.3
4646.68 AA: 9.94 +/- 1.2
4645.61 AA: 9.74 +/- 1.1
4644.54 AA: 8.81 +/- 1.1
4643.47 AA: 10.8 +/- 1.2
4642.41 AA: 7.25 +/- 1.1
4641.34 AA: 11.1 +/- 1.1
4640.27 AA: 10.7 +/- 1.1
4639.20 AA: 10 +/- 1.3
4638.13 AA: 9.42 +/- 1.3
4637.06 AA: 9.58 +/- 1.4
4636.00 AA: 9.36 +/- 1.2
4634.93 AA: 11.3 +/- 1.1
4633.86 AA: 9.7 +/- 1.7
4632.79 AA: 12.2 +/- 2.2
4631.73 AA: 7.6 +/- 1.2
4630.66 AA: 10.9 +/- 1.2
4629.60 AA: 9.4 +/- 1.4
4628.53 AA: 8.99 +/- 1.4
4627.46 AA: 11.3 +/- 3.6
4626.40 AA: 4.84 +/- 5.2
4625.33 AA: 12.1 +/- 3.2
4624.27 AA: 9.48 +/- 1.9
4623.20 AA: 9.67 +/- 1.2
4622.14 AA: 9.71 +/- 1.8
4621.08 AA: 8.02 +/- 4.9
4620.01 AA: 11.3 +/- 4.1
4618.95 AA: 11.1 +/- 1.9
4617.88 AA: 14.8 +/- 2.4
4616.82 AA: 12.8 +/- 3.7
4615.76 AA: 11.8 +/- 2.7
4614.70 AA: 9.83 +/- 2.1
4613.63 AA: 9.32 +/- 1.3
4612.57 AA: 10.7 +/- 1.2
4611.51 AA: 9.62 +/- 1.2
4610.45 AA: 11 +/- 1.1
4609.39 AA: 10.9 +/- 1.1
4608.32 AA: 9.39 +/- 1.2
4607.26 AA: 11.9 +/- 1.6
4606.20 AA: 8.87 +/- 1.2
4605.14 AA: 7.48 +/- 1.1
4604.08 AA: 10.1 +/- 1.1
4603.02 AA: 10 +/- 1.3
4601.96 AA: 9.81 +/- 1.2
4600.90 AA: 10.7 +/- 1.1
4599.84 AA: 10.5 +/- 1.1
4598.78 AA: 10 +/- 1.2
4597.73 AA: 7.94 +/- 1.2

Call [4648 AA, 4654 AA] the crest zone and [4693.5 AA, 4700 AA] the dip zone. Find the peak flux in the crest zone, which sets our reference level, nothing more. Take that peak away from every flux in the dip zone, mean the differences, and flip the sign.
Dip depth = 7.4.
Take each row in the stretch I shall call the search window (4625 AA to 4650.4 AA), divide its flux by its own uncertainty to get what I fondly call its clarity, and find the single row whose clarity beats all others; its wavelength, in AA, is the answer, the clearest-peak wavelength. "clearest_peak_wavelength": 4634.93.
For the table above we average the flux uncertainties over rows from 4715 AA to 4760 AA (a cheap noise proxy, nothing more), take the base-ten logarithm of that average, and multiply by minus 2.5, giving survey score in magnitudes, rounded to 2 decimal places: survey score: -0.40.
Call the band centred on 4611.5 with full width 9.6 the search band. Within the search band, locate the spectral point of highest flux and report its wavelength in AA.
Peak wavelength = 4607.26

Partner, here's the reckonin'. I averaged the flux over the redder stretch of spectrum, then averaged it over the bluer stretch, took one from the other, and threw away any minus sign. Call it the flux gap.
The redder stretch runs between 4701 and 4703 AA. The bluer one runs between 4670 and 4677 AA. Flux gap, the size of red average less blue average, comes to 2.0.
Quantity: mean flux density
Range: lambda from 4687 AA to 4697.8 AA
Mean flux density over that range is 9.35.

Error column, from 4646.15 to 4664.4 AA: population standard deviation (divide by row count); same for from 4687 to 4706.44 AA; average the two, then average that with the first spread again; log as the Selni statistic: 2.3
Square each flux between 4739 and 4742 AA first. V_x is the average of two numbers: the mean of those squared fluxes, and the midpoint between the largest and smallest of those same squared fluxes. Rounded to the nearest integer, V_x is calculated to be 97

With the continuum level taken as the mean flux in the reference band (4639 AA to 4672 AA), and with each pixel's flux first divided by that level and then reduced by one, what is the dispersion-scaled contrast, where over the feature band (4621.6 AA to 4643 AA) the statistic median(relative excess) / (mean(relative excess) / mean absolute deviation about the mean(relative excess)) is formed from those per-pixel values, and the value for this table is 0.12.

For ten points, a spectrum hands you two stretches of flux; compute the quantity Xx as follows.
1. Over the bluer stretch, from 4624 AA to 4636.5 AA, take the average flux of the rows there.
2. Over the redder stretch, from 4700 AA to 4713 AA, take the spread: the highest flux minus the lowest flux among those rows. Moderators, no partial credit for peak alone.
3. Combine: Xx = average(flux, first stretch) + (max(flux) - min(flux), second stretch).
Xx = 15.0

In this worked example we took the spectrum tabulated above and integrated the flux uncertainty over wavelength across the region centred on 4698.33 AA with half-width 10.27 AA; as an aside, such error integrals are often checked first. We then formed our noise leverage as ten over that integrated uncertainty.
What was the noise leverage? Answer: 0.229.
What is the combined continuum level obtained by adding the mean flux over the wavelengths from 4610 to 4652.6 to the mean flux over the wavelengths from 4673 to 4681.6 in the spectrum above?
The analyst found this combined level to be 19.8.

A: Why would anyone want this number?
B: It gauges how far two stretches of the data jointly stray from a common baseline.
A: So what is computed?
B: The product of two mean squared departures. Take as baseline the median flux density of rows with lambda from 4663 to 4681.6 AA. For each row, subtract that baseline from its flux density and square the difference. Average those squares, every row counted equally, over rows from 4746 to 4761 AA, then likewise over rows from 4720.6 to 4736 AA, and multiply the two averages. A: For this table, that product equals 2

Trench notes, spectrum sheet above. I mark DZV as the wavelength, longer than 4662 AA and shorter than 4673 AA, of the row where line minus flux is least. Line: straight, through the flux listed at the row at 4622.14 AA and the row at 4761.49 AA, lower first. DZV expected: 4667.06 AA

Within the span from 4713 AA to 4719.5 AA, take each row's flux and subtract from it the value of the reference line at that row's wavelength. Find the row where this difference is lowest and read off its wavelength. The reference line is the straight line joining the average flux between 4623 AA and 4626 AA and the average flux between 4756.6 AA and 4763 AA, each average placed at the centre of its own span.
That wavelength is 4715.67 AA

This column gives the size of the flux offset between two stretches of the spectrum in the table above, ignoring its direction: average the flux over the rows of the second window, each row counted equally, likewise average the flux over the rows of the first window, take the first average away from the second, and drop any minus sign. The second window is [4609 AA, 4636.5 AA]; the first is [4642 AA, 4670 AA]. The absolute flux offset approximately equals 1.48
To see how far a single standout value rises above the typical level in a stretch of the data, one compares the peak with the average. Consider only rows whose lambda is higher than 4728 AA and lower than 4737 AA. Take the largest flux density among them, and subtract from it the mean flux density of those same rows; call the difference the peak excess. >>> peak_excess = 1.3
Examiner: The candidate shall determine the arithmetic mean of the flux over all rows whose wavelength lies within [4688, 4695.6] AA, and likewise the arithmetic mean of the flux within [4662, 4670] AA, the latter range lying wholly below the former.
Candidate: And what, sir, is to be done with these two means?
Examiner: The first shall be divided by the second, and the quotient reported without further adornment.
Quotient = 1.01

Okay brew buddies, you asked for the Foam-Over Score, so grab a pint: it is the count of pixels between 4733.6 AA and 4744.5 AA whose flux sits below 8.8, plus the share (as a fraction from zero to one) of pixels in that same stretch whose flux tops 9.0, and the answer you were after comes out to 1.8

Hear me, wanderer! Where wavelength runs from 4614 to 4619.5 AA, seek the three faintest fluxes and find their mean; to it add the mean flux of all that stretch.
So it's 23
